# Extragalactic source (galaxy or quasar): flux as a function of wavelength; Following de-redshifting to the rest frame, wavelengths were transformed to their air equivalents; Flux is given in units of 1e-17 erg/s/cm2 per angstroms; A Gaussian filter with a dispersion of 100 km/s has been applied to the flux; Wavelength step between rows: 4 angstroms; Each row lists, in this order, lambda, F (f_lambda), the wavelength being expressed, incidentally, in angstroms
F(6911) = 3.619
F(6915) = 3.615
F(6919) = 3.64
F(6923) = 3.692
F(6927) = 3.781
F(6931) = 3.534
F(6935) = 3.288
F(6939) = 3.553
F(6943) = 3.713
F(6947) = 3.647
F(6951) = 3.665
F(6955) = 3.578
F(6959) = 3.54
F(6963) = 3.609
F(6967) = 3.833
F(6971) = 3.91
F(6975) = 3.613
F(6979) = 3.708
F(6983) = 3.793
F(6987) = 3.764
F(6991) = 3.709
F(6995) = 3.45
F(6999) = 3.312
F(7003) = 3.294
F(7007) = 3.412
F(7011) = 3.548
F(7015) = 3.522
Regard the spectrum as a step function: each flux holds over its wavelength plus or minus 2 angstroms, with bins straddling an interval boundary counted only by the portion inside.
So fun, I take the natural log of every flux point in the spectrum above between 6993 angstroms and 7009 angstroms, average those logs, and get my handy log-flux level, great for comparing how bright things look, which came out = 1.21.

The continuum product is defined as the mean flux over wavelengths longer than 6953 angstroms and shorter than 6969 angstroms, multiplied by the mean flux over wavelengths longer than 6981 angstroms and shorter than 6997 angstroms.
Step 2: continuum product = 13.4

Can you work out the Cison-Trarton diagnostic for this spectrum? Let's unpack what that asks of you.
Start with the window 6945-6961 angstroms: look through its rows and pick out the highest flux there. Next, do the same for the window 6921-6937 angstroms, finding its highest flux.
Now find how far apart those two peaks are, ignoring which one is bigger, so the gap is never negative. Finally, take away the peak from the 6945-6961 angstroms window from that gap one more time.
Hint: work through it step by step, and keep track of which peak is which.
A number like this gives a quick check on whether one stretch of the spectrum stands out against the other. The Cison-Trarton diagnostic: -3.55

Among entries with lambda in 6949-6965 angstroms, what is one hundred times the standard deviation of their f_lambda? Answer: 5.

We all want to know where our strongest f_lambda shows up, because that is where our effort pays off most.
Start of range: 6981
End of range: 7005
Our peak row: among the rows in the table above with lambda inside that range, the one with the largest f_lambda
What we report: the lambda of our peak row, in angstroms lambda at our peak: 6983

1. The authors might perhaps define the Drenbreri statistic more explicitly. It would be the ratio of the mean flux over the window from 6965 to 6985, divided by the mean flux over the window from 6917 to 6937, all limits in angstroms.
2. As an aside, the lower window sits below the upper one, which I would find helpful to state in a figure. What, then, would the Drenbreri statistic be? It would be 1.05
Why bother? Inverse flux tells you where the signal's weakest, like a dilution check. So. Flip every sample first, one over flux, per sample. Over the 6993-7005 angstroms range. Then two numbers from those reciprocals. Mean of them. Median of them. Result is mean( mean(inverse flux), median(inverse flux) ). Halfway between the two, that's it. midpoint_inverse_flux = 0.300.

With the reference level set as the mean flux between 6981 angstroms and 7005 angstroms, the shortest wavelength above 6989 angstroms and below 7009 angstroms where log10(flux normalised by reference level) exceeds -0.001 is 6991 angstroms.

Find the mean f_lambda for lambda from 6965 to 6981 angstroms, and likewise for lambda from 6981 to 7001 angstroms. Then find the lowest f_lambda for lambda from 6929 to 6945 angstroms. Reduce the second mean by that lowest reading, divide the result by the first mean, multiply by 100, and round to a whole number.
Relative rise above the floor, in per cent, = 8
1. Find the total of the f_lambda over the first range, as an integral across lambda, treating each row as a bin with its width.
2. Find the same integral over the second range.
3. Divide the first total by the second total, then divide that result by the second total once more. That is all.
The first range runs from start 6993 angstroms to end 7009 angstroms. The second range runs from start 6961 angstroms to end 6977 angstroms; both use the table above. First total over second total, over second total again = 0.0150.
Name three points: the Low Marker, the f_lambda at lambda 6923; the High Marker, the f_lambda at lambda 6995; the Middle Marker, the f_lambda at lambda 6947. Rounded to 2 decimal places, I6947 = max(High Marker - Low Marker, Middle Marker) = 3.65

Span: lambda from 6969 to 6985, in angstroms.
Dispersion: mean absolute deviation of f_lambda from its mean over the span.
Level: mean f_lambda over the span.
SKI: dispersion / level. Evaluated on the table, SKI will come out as 0.025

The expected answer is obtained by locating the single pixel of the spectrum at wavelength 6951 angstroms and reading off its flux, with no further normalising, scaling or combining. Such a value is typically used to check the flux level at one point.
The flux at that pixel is 3.665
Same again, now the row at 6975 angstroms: 3.613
